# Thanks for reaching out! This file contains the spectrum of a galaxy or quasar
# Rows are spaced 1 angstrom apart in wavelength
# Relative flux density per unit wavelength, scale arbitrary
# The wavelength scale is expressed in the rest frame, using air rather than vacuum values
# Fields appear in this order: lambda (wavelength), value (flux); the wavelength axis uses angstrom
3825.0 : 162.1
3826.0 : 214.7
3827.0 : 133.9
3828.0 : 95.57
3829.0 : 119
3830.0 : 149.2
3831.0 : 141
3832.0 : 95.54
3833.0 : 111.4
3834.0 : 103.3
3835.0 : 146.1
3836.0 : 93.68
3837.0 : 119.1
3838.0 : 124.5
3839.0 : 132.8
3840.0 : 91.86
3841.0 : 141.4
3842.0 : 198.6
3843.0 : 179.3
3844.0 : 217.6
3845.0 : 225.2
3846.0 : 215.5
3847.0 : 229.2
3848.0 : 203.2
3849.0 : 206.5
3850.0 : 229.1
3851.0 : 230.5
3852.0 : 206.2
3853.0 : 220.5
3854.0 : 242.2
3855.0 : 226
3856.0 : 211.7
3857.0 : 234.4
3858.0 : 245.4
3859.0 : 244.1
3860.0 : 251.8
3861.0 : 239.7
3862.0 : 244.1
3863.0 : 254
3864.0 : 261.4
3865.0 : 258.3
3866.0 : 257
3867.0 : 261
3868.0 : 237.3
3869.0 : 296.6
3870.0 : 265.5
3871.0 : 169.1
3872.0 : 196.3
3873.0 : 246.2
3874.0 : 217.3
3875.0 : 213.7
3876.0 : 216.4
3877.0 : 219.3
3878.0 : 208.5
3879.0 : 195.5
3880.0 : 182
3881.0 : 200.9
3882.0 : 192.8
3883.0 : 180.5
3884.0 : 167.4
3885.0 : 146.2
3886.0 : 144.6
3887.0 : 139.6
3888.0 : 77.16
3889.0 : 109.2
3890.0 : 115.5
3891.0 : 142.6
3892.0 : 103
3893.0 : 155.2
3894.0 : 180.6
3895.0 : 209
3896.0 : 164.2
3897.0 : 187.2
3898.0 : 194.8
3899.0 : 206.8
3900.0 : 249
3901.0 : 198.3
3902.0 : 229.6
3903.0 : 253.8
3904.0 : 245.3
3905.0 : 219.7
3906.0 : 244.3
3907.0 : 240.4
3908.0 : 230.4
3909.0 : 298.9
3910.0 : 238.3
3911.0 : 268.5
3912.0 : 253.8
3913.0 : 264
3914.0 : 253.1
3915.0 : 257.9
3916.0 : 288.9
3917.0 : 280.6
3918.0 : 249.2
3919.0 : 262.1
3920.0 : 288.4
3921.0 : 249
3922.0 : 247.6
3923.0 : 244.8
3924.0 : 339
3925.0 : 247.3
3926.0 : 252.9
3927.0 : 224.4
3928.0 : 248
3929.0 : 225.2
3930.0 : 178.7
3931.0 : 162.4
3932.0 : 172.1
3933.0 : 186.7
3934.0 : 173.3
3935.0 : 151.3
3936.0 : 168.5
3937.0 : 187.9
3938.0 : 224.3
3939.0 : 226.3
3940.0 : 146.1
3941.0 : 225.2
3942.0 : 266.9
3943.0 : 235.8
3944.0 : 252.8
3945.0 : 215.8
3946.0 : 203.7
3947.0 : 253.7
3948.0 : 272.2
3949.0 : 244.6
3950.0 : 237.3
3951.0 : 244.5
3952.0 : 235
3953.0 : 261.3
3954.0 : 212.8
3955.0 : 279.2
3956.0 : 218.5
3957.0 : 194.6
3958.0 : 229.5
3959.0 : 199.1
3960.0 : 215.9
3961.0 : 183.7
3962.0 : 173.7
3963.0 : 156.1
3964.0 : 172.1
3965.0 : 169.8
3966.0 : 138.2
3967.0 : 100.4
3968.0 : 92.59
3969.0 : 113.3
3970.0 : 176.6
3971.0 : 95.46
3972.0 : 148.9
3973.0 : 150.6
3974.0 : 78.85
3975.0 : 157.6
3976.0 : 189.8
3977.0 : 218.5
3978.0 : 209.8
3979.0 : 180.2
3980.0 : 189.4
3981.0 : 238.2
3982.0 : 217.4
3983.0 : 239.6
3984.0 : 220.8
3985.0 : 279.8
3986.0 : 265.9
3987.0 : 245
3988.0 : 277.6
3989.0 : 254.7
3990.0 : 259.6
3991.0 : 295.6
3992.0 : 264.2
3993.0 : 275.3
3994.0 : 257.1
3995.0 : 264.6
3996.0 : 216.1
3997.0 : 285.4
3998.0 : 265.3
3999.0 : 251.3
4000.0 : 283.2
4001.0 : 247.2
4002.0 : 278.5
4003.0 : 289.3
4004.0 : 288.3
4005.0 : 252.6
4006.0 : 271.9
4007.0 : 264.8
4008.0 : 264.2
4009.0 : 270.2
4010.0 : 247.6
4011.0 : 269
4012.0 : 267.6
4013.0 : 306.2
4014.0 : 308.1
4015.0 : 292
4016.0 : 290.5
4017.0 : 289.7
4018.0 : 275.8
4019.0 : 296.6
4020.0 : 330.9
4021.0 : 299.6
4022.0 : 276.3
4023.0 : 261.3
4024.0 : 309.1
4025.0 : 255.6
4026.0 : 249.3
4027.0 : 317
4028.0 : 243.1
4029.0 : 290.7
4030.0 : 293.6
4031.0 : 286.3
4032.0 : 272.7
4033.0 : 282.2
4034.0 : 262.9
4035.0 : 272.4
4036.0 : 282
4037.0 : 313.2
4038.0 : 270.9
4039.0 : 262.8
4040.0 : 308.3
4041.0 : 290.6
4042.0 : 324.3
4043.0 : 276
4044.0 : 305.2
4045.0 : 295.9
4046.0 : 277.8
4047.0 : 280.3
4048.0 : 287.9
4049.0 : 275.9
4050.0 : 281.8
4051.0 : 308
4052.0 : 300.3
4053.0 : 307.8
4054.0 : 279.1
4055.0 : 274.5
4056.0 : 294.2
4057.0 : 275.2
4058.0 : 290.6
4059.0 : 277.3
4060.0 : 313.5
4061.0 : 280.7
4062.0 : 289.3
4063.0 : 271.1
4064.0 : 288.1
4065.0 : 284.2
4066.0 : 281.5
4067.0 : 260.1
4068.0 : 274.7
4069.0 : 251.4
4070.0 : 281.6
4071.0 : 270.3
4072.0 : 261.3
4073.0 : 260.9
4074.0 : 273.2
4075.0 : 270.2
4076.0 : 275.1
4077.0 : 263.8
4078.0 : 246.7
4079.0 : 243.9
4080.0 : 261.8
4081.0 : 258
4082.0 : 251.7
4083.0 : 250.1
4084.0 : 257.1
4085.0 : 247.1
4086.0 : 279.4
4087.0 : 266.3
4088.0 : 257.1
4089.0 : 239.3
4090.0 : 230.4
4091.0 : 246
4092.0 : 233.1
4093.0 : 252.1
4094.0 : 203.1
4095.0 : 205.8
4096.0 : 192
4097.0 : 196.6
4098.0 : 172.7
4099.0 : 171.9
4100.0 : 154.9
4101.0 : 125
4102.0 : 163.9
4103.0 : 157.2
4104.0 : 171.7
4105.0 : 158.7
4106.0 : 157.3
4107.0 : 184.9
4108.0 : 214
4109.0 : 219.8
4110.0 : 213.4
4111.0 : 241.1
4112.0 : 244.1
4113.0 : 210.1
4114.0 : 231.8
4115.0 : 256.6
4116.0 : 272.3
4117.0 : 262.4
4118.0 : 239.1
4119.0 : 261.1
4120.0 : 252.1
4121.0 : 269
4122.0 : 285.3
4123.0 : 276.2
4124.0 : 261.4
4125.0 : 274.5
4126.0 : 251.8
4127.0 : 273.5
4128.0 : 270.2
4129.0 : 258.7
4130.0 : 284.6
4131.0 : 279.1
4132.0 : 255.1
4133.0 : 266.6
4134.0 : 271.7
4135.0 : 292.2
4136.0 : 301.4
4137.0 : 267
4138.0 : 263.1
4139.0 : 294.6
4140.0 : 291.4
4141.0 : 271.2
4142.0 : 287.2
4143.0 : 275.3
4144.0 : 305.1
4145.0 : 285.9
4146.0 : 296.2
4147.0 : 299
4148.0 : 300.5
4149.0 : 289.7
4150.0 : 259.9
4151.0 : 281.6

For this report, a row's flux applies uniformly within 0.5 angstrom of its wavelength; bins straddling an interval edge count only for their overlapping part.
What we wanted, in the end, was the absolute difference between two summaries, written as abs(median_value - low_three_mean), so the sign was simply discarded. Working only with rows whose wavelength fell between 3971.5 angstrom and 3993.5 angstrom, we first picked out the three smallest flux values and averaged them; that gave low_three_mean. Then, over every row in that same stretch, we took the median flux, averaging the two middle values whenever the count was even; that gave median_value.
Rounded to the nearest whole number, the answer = 103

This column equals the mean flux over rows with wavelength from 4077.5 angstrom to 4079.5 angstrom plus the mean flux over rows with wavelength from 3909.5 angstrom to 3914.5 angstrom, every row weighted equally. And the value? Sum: 501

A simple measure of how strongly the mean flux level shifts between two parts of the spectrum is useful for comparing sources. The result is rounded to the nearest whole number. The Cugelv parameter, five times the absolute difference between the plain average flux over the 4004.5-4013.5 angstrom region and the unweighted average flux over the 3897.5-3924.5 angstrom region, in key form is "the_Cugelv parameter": 83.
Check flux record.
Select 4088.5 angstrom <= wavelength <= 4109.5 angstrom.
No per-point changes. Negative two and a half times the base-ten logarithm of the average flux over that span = -5.71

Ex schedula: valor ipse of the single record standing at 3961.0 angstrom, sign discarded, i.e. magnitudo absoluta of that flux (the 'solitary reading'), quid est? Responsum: 184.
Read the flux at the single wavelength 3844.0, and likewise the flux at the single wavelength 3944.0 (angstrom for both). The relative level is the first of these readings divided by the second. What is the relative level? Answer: 0.86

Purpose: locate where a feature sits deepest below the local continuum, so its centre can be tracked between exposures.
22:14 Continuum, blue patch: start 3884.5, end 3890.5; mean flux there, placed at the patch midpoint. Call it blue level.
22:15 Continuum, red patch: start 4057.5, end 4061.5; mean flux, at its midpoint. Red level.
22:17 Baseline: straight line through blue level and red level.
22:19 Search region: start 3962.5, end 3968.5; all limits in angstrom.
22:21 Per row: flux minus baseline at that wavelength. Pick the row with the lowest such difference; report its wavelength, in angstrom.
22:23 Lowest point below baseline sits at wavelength 3968.0 angstrom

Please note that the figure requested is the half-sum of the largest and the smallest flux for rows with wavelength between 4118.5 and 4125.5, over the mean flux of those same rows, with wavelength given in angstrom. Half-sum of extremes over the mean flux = 1.00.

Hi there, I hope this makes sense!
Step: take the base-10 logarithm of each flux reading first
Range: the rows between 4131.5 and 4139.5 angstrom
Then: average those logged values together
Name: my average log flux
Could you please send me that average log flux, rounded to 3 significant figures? 2.44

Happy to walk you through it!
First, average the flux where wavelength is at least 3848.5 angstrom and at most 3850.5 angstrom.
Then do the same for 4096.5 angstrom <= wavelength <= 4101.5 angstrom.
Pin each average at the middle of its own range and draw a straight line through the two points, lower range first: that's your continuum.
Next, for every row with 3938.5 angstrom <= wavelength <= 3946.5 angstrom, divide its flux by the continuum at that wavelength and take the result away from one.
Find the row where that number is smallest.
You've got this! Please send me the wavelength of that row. 3942.0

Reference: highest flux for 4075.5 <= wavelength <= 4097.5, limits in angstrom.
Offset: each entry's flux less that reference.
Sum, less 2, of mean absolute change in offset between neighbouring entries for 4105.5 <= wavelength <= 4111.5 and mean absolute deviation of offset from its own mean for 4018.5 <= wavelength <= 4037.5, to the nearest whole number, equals 36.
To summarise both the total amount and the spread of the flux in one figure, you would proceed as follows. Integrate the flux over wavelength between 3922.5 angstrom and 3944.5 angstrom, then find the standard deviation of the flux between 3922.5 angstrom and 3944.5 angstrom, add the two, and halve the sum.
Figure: 2393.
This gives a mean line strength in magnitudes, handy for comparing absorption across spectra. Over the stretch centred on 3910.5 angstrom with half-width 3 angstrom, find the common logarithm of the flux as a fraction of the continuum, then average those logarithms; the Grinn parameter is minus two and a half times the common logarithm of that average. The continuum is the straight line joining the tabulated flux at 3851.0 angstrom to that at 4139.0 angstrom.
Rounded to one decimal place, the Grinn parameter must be 4.0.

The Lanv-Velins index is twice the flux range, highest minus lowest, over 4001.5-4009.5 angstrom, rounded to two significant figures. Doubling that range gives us 73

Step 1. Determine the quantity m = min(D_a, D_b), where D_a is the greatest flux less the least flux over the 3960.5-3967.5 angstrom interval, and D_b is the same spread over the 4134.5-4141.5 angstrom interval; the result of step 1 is 38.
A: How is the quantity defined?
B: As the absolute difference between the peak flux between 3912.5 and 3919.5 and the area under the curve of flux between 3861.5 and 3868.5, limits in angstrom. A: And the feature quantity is 1484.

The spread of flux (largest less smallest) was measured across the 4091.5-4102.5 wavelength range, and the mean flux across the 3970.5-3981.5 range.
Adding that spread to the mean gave 296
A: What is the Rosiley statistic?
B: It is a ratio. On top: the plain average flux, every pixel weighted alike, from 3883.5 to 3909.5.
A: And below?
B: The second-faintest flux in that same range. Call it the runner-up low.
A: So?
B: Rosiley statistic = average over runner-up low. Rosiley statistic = 1.8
